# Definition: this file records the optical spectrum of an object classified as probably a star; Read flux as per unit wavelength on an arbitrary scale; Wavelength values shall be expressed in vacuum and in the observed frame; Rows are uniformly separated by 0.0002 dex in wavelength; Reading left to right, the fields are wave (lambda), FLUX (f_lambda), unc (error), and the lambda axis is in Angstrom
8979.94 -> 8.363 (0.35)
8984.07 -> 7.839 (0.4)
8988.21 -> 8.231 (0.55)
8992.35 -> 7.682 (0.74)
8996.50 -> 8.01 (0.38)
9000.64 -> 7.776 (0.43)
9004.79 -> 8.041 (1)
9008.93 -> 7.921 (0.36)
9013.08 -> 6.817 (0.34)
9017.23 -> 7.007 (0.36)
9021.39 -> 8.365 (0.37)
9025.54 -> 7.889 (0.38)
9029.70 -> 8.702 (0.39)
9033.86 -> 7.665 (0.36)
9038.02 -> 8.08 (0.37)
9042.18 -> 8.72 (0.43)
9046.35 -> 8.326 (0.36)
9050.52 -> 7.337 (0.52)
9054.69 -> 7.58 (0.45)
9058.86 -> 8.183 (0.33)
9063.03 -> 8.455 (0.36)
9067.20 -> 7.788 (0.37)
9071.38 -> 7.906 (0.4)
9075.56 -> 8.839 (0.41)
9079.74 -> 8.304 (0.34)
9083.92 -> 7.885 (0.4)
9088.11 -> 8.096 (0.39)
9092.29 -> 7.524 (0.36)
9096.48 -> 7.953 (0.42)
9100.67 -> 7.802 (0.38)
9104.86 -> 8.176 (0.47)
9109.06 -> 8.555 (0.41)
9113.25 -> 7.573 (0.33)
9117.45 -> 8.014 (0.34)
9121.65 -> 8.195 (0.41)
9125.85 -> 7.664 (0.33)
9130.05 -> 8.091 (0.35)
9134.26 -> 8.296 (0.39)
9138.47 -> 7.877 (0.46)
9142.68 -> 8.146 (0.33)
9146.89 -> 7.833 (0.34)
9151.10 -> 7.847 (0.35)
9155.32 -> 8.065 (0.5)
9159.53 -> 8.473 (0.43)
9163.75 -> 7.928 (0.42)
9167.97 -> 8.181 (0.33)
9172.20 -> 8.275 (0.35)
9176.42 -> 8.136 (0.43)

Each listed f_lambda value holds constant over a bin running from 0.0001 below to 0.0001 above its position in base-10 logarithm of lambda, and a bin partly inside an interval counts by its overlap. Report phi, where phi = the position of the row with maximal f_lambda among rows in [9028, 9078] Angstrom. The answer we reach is 9075.56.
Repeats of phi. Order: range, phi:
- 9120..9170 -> 9159.53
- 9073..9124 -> 9075.56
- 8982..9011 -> 8988.21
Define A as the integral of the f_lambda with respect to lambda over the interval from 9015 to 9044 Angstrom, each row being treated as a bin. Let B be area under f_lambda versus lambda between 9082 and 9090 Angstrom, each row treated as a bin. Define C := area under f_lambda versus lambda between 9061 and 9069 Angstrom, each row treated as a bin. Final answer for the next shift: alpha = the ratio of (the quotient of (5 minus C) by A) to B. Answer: -0.004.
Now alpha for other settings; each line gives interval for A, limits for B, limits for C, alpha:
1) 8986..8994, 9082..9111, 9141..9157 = -0.008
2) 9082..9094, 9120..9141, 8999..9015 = -0.007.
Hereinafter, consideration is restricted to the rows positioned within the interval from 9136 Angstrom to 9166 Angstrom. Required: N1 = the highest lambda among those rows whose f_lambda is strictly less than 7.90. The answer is 9151.10 Angstrom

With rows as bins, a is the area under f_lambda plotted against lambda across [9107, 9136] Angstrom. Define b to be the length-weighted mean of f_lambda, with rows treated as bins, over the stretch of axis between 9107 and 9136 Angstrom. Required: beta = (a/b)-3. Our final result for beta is 26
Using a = 234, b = 8.05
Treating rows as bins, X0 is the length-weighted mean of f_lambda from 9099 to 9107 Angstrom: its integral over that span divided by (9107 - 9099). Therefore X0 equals 8.00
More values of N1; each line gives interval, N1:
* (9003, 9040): 9033.86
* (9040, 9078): 9067.20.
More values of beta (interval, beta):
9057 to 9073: 13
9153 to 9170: 14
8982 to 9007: 22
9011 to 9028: 14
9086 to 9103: 14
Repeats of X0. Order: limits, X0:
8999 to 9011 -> 7.92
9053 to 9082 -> 8.16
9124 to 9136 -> 8.02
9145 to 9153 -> 7.84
